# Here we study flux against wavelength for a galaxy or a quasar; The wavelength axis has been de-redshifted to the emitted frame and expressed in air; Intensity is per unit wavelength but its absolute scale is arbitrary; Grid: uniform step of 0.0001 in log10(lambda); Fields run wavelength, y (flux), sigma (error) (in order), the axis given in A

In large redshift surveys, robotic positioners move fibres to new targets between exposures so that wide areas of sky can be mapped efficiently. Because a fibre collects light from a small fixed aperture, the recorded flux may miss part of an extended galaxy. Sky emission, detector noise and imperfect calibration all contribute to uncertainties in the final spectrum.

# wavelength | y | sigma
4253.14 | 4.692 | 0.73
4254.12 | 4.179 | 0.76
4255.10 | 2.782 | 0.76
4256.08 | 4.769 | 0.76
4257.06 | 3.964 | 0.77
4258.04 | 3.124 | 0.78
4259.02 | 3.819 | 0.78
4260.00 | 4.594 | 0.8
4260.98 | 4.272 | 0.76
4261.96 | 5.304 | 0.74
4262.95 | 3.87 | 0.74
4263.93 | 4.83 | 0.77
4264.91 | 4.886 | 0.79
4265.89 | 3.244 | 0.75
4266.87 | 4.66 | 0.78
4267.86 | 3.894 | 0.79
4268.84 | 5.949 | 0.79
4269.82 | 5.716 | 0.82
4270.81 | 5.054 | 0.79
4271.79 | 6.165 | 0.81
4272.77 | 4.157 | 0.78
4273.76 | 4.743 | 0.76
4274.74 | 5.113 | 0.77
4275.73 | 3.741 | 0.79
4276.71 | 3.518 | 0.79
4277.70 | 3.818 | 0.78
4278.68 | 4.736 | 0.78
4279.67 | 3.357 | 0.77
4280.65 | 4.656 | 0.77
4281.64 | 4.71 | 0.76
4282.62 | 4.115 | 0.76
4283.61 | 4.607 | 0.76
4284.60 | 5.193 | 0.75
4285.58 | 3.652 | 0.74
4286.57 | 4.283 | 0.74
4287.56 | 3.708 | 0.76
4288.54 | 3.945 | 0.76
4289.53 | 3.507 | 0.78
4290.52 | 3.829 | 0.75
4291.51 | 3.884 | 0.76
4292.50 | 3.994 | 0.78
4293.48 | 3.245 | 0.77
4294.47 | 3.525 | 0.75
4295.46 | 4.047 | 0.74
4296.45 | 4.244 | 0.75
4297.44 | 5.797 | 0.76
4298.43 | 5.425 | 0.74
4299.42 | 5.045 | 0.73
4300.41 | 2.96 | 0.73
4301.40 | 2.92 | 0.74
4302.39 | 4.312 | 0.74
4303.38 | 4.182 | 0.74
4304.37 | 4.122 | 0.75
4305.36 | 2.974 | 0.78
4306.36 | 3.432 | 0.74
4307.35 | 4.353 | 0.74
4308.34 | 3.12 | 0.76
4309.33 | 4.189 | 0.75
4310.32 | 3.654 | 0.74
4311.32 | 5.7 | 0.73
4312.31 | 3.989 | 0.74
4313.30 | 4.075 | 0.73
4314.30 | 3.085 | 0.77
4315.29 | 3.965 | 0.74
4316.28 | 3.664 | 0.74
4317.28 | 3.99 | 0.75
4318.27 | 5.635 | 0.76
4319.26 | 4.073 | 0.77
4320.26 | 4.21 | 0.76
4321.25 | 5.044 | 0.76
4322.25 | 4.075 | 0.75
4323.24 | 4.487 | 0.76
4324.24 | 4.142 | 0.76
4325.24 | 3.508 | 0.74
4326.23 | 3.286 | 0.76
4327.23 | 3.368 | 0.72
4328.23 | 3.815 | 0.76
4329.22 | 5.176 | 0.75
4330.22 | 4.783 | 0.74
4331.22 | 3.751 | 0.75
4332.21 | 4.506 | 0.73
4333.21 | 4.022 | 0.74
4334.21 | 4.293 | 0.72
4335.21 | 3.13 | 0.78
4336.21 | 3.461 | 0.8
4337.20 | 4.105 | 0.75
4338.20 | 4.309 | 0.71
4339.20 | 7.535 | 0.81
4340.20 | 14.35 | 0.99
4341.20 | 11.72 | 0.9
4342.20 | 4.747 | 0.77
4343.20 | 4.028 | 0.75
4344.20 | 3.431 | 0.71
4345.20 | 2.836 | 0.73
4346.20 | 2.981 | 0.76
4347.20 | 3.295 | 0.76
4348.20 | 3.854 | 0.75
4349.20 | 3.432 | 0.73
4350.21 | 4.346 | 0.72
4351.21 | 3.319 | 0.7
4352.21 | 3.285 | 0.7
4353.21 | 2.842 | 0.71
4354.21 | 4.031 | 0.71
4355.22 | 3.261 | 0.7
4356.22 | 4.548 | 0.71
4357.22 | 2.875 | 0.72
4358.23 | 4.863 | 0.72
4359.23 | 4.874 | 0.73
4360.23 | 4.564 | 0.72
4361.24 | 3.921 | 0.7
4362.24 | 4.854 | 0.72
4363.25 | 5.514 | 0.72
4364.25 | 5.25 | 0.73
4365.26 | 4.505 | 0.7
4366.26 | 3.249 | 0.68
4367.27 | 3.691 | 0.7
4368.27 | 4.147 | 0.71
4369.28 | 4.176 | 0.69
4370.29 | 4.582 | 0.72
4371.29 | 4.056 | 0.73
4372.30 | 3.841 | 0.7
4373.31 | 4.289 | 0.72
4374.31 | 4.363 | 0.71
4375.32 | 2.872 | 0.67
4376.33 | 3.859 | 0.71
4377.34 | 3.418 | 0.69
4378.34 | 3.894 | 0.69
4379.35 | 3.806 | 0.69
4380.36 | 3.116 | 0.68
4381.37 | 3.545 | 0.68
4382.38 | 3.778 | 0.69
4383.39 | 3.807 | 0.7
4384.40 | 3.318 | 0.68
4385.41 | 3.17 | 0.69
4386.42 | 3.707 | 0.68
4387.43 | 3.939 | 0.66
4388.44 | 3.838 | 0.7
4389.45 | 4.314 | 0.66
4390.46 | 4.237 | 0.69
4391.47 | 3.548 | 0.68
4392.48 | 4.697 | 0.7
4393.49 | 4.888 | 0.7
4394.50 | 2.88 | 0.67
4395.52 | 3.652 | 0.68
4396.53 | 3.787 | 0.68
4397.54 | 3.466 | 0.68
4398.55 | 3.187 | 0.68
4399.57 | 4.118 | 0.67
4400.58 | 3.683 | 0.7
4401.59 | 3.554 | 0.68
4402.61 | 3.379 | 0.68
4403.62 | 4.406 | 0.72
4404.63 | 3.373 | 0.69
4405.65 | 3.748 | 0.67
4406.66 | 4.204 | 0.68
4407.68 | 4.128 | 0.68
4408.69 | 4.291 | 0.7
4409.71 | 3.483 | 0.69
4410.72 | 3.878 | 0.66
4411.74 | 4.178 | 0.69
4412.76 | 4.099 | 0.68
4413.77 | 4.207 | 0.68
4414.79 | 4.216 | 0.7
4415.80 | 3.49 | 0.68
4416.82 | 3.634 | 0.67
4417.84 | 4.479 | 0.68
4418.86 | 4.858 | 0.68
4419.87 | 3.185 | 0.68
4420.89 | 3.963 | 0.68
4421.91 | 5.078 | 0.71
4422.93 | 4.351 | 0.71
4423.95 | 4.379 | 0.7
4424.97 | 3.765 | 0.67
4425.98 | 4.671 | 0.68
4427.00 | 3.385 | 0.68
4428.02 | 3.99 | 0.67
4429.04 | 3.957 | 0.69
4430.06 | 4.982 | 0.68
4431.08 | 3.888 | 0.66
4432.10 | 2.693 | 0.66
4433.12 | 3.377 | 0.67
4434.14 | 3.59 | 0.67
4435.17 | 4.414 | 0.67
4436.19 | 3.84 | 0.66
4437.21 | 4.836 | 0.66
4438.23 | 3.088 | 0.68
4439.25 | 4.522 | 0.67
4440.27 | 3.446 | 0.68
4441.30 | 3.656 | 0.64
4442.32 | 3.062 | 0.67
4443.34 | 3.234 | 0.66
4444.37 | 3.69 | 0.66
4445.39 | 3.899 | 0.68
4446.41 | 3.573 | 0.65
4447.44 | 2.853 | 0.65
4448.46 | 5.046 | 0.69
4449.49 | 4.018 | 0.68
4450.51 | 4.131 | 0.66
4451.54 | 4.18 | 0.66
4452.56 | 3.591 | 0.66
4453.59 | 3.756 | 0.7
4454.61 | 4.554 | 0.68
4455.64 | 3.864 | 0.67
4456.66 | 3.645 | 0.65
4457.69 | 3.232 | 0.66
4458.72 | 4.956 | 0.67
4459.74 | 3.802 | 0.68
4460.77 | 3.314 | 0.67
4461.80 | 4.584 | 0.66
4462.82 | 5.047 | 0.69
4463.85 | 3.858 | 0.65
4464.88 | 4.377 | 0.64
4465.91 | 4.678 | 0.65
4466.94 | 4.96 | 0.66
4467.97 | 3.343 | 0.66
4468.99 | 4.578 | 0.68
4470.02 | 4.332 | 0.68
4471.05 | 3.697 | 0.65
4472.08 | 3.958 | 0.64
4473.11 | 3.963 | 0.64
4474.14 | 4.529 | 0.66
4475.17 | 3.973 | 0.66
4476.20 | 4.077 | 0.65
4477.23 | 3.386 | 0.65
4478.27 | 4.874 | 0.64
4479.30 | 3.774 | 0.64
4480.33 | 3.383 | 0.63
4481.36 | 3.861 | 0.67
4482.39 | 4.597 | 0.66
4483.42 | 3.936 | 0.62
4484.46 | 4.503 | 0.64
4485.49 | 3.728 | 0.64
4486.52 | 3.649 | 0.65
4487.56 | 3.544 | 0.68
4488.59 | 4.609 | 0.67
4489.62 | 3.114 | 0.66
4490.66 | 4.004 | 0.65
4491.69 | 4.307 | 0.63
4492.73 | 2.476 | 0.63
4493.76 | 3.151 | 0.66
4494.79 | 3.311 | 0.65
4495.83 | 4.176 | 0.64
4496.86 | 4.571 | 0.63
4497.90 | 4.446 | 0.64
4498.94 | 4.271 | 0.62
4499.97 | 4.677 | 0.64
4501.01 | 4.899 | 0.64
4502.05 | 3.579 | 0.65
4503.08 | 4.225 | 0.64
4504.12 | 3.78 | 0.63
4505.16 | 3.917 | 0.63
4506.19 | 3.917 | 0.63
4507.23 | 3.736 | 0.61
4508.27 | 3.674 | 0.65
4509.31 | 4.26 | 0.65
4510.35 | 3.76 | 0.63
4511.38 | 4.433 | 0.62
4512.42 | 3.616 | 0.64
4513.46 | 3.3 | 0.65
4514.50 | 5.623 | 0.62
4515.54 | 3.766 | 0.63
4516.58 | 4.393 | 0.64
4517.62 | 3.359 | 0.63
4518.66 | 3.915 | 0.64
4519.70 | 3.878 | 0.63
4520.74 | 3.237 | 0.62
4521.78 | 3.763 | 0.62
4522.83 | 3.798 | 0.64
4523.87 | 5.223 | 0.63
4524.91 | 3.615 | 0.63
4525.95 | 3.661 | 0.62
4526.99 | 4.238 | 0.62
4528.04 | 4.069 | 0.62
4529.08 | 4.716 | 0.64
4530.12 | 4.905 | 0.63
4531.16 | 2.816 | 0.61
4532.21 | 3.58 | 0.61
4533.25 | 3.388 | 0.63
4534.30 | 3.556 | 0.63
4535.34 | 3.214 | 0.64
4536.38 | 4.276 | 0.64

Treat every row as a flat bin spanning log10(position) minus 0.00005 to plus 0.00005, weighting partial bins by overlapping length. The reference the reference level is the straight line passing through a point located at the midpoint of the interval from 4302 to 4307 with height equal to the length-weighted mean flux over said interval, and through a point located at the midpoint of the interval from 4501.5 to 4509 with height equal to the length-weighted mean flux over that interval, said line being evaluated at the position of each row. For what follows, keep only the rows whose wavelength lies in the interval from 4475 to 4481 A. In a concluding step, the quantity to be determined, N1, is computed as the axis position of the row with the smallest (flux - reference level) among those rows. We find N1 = 4480.33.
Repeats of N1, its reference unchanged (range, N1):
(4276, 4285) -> 4279.67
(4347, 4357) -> 4353.21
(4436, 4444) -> 4442.32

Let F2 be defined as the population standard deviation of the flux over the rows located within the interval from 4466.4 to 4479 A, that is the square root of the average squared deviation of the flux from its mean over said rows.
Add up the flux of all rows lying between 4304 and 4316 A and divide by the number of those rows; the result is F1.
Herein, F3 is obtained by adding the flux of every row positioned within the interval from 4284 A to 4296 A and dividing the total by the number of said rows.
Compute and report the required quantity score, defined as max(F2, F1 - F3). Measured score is 0.51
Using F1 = 3.89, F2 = 0.51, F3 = 3.90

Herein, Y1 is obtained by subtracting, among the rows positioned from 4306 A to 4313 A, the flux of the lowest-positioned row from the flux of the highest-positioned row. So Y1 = 0.6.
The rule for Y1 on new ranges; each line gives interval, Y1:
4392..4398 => -1.2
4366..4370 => 0.9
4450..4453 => -0.5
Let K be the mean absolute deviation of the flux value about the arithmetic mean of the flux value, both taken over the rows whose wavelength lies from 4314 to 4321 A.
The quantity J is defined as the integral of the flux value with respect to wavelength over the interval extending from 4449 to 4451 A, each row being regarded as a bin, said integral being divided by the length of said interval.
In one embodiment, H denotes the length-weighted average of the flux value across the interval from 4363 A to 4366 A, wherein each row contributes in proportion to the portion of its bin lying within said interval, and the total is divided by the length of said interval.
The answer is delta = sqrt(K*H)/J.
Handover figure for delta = 0.375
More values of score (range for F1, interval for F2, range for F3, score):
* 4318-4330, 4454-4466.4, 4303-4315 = 0.59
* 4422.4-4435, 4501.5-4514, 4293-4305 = 0.31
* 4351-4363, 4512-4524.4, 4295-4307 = 0.71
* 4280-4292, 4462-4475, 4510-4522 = 0.50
